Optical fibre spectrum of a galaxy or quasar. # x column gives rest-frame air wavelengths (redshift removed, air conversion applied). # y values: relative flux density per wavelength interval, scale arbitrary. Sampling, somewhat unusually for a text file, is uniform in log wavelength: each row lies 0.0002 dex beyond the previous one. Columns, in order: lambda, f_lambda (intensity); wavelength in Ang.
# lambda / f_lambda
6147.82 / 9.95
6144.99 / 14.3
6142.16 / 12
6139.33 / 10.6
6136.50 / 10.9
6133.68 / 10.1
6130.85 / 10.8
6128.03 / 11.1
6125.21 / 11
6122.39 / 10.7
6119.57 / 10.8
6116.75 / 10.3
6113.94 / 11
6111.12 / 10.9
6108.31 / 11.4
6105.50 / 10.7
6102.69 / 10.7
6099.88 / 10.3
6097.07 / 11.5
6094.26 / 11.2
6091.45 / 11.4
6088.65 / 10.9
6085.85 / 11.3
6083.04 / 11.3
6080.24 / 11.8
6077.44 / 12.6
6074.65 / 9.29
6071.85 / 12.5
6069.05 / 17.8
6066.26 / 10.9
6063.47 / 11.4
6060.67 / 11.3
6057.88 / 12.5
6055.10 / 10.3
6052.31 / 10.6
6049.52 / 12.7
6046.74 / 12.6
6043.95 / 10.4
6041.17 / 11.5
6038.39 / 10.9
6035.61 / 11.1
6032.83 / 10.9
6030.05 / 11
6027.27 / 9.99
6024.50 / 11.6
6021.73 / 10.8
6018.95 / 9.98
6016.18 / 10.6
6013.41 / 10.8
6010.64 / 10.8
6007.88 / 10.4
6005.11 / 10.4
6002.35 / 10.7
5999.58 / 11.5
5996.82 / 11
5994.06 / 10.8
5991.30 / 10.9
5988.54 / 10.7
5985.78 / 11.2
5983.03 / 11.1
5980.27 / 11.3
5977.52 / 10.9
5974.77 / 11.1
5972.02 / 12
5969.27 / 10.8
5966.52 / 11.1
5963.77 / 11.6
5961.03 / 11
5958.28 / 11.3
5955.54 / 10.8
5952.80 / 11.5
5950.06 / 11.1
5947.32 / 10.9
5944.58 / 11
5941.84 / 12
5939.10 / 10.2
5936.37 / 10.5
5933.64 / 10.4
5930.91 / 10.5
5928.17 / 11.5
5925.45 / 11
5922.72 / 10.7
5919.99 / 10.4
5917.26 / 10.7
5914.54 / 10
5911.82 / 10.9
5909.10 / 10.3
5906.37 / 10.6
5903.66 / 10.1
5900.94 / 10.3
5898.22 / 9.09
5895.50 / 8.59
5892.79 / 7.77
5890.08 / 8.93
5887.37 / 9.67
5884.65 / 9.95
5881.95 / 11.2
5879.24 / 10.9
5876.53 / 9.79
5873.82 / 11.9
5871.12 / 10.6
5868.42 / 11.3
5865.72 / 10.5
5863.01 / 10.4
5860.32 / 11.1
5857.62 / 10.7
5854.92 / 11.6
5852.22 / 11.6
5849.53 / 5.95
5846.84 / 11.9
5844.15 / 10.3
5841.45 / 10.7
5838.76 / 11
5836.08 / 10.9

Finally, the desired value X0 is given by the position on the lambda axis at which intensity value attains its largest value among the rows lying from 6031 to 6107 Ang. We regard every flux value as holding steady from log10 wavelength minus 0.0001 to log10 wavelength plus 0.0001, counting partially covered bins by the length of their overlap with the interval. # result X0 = 6069.05 Ang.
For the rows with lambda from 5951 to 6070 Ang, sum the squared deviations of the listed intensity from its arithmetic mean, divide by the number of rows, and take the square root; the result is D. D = 1.2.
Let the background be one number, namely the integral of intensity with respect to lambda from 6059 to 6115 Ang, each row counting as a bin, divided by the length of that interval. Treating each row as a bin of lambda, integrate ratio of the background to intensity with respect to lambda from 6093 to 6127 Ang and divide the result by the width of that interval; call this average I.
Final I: 1.060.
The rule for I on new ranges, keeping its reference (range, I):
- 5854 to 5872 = 1.060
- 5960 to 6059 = 1.046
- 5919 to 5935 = 1.072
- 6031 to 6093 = 1.004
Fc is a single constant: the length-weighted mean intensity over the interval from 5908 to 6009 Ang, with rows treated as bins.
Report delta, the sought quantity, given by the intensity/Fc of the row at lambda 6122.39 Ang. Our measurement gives 0.98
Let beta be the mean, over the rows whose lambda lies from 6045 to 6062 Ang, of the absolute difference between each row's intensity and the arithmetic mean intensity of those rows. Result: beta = 0.9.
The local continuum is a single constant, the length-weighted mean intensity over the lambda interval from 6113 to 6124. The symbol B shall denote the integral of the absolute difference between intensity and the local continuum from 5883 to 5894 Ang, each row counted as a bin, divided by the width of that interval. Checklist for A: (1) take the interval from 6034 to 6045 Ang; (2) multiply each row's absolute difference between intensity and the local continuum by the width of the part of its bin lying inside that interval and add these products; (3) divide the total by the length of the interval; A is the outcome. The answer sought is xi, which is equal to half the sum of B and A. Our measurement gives 1.00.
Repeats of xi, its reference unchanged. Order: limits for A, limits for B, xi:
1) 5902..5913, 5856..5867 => 0.28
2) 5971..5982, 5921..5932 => 0.47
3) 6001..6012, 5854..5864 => 0.28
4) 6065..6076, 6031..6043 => 1.53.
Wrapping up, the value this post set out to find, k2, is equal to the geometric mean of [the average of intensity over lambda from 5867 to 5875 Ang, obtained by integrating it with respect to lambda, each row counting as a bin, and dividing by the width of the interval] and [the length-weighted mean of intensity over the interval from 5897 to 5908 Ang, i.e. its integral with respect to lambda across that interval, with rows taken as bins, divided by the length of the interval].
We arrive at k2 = 10.6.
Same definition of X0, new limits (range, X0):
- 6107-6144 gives 6142.16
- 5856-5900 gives 5873.82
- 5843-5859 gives 5846.84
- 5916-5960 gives 5941.84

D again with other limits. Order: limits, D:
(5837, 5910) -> 1.3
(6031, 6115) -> 1.4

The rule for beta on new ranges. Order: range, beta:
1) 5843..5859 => 1.5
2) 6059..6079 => 1.8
